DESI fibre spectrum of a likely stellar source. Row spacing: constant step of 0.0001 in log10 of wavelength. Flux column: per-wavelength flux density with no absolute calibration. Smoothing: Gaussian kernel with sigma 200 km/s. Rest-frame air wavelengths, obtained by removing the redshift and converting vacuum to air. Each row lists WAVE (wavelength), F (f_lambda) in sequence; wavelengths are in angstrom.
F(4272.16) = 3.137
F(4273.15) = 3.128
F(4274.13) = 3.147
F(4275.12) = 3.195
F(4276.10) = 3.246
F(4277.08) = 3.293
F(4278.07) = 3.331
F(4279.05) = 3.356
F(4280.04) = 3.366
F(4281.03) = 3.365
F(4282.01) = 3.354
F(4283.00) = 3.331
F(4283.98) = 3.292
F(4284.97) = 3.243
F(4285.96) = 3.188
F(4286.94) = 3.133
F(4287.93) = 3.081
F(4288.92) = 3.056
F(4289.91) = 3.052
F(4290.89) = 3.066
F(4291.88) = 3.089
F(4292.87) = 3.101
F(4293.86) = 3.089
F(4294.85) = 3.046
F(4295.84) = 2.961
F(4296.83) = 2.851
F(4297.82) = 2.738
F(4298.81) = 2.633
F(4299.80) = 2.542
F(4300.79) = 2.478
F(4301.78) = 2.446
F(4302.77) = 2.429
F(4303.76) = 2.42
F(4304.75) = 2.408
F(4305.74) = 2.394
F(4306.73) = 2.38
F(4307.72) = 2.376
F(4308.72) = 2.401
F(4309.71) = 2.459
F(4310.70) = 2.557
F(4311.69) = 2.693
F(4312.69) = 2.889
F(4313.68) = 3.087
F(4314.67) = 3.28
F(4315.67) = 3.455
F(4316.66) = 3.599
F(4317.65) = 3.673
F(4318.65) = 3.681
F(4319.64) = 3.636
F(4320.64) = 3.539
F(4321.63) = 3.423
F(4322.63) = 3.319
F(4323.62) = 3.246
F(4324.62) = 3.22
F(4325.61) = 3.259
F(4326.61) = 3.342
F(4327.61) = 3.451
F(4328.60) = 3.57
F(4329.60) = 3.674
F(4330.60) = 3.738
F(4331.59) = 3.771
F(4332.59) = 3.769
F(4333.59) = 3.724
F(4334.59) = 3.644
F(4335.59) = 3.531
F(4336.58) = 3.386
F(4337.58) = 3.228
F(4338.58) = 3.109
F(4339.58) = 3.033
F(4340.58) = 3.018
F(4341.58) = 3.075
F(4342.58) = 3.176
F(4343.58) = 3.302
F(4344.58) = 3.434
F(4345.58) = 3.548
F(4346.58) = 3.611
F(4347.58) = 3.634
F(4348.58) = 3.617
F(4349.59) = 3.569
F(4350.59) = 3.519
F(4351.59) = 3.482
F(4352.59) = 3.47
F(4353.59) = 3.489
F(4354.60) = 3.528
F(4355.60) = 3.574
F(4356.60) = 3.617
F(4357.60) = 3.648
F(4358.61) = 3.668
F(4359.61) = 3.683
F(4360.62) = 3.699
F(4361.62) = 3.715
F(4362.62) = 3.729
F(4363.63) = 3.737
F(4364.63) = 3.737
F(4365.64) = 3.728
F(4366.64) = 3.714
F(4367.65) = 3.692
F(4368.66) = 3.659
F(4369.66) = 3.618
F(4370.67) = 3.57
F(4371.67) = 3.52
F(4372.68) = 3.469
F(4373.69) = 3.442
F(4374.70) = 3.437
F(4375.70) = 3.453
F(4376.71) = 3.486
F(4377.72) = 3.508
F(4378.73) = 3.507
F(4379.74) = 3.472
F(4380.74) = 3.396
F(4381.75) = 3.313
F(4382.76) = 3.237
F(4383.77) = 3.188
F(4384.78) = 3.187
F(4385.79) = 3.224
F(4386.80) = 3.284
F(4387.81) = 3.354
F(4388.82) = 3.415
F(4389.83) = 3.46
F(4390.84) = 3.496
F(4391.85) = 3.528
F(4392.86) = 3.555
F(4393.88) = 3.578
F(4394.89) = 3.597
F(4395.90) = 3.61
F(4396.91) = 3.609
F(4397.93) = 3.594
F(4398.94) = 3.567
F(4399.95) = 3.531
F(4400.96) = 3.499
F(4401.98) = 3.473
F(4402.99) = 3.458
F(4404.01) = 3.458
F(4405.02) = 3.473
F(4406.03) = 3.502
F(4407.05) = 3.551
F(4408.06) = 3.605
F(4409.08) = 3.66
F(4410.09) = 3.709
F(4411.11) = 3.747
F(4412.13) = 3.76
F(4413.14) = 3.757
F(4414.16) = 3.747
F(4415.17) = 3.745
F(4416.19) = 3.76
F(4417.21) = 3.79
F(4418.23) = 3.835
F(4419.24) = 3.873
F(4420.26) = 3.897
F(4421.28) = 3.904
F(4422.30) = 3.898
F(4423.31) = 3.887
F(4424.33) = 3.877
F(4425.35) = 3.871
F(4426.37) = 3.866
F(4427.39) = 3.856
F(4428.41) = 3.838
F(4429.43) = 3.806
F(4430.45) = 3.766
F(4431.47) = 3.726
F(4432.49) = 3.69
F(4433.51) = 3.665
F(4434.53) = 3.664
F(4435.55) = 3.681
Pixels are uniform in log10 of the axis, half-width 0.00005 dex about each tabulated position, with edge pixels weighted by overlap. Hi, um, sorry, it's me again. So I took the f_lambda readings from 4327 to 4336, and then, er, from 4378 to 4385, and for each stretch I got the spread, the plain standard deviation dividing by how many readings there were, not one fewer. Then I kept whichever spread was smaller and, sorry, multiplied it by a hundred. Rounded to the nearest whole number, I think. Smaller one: 11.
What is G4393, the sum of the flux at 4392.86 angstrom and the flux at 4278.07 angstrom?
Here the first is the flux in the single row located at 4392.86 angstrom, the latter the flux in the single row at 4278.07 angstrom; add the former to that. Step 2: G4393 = 6.89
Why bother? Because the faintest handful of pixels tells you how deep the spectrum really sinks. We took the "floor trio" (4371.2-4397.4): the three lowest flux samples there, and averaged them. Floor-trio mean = 3.2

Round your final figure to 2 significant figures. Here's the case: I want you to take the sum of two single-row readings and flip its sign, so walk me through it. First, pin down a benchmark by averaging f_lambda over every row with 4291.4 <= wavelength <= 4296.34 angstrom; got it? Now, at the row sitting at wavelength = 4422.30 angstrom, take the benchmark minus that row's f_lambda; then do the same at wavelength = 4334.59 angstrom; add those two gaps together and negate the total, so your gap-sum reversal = 1.4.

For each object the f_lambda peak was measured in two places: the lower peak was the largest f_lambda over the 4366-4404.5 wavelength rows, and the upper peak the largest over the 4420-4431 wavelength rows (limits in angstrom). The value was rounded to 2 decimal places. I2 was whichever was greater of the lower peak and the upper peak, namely 3.90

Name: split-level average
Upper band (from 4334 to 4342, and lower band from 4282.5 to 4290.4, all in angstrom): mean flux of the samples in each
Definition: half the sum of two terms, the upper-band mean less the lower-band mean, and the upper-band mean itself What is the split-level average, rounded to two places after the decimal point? 1.67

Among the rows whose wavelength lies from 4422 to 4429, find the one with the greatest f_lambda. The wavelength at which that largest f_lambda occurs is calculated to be 4422.30 angstrom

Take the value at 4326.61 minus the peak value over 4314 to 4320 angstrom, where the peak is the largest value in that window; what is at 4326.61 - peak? -0.3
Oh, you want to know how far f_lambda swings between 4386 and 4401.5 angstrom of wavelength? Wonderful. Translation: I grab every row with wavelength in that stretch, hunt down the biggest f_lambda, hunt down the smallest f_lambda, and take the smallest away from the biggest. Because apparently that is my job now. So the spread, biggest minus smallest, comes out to 0.3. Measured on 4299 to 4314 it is 0.7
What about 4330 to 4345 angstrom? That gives 0.8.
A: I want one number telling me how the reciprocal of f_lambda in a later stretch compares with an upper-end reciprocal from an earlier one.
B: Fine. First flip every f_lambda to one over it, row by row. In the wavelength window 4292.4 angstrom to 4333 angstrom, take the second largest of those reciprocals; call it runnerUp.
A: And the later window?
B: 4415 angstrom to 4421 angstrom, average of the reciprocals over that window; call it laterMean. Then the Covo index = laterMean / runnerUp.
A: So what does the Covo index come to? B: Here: 0.62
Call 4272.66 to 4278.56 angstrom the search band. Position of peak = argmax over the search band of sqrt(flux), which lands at 4278.07 angstrom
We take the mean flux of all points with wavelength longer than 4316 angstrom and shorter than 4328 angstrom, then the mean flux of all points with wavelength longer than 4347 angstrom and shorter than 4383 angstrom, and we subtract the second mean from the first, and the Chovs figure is -0.12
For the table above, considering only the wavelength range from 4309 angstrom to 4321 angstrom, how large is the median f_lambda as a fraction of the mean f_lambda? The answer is 1.05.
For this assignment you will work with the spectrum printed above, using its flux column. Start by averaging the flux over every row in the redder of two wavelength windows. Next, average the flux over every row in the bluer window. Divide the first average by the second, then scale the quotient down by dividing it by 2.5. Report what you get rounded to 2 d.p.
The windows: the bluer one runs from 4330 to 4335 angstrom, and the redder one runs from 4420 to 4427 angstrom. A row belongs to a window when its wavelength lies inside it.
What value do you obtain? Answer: 0.42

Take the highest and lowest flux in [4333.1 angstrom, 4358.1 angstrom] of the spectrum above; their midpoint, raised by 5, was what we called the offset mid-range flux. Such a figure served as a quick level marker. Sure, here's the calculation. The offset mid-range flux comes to 8.37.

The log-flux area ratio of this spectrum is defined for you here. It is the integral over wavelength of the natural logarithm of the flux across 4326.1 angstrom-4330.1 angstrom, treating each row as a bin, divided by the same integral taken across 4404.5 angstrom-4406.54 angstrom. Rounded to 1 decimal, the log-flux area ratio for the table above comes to 2.0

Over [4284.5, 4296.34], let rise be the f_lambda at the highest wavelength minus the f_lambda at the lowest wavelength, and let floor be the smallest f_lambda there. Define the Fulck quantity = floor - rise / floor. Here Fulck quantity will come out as 3.06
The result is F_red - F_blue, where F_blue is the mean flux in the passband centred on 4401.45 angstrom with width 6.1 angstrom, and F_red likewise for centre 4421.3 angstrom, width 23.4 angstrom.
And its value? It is 0.31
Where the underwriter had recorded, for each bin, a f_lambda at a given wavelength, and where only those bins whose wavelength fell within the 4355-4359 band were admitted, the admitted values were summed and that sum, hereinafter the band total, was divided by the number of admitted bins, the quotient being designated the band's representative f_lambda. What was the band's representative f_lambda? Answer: 3.63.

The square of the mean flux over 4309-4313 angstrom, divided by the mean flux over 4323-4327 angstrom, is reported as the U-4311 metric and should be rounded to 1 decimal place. 2.1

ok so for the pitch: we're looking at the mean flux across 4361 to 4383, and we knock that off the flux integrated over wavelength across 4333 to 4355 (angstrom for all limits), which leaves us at 71.6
